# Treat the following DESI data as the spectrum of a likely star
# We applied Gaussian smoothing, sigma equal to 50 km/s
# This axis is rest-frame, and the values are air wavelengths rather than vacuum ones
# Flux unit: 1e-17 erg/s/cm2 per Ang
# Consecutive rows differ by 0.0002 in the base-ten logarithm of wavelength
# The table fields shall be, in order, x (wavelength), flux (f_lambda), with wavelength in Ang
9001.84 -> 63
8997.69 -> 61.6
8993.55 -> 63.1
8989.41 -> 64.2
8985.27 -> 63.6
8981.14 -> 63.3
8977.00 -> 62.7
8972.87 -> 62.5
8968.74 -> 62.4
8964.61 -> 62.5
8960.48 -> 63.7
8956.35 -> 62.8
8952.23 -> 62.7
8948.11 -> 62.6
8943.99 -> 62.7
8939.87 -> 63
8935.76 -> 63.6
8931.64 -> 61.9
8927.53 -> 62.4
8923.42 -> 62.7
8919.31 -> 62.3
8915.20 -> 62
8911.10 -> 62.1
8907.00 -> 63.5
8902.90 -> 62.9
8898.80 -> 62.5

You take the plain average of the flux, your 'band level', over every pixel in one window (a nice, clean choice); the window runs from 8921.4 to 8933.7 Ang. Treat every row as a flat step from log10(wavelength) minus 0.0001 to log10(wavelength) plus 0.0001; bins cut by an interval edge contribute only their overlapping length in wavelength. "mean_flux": 62.3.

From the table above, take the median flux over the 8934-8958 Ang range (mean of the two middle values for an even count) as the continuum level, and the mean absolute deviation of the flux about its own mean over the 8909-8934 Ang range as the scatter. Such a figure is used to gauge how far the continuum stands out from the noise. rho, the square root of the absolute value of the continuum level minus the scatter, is 7.91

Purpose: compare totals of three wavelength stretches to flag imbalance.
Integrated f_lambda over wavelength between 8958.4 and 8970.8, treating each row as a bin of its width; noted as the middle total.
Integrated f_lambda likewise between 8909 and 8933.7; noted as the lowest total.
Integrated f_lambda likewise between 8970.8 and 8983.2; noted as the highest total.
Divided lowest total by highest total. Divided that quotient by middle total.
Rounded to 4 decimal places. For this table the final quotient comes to 0.0025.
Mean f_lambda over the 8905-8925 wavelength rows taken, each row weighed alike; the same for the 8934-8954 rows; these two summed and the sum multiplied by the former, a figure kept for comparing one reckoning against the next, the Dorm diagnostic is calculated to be 7843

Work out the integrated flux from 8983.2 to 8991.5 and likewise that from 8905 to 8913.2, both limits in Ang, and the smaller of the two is 515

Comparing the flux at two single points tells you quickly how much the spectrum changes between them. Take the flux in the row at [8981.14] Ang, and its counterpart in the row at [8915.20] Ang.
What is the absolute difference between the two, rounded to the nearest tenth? 1.3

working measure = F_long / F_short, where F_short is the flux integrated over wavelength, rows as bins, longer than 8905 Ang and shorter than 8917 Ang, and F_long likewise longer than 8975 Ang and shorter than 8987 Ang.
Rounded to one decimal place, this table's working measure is 1.0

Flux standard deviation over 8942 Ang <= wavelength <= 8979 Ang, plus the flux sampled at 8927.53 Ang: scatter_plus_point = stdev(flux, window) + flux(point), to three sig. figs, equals 62.8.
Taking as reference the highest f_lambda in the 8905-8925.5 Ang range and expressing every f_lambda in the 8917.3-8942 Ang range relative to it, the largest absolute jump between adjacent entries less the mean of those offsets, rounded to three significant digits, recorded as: 2.55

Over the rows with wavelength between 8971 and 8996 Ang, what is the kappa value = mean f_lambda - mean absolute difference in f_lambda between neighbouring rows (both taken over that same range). 62.7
